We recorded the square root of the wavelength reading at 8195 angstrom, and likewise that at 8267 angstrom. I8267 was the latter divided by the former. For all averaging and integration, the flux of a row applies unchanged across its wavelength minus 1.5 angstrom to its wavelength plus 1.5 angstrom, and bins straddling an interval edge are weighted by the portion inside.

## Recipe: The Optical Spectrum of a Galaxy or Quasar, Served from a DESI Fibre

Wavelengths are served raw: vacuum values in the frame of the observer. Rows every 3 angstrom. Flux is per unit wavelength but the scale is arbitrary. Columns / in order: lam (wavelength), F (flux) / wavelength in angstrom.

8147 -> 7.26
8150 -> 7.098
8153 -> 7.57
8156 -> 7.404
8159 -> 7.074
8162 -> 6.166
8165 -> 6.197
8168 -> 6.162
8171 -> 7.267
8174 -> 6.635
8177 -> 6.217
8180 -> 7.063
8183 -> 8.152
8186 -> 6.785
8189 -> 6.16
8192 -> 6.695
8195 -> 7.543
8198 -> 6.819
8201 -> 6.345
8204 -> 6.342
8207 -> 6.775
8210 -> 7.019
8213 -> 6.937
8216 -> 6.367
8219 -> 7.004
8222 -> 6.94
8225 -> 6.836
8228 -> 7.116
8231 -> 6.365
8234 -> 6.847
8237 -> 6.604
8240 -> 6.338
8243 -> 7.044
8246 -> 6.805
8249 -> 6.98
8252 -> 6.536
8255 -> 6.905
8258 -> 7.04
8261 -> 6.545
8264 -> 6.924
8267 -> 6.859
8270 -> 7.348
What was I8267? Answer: 0.954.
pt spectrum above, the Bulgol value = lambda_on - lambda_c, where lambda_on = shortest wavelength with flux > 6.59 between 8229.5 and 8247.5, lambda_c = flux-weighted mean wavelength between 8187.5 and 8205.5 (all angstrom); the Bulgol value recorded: 37.5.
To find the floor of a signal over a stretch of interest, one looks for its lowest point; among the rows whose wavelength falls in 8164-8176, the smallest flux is 6.162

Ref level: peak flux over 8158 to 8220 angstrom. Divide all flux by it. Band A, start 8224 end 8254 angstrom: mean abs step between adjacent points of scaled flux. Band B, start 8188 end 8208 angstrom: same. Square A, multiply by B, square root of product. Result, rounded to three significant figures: 0.0121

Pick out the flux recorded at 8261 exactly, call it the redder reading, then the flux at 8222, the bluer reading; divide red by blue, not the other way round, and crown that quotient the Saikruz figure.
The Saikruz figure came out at 0.94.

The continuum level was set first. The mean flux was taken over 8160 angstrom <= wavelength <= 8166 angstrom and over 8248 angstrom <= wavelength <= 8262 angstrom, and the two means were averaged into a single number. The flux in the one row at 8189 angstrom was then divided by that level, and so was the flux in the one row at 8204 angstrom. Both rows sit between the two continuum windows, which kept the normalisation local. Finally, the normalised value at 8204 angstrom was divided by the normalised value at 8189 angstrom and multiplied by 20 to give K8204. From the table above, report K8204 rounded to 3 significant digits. 20.6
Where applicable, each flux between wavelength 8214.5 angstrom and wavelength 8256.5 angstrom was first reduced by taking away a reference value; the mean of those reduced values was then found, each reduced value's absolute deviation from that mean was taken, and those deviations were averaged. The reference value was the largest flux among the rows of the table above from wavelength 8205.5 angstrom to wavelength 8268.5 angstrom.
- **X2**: 0.23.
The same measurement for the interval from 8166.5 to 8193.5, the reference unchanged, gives 0.47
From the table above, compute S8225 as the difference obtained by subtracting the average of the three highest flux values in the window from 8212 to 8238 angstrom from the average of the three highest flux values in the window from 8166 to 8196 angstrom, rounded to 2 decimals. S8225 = 0.63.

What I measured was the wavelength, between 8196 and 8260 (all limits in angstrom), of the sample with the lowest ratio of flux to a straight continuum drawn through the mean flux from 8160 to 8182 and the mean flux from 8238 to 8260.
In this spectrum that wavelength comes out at 8240 angstrom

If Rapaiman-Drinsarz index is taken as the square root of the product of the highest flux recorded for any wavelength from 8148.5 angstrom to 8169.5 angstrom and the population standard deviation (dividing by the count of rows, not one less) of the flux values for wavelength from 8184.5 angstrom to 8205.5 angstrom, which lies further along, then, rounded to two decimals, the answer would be 1.80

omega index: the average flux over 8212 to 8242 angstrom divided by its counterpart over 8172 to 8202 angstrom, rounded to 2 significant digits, 0.98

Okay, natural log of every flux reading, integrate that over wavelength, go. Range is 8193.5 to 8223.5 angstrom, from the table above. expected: 57.5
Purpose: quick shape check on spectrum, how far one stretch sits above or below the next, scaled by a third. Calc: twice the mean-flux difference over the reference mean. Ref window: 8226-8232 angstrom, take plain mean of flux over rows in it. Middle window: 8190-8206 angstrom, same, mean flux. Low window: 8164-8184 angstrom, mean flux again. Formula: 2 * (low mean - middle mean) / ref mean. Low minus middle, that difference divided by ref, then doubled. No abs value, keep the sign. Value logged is 0.019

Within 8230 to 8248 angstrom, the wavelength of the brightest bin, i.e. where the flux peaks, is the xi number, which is 8243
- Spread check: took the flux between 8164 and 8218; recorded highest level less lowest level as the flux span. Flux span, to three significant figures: 1.99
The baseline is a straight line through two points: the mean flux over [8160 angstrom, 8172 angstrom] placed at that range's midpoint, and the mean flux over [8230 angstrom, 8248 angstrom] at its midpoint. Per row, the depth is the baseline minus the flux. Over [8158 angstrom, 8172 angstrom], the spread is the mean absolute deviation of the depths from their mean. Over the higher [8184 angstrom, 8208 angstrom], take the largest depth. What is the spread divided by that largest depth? 1.3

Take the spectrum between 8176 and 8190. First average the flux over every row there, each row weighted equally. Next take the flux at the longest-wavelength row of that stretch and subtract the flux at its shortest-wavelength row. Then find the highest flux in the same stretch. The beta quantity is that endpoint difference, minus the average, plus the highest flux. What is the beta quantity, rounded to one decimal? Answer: 1.2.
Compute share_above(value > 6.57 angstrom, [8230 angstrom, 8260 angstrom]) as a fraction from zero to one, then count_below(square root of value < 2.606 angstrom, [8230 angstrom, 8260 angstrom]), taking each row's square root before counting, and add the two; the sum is 4.7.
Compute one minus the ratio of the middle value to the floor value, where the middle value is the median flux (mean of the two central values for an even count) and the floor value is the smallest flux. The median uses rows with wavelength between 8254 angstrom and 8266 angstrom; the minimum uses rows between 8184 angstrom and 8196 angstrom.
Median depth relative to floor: -0.122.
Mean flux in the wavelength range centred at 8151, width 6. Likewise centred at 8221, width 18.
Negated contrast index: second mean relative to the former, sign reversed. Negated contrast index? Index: -0.94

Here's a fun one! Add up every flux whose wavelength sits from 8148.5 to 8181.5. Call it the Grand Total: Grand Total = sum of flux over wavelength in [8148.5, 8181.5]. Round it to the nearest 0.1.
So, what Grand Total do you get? 74.9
